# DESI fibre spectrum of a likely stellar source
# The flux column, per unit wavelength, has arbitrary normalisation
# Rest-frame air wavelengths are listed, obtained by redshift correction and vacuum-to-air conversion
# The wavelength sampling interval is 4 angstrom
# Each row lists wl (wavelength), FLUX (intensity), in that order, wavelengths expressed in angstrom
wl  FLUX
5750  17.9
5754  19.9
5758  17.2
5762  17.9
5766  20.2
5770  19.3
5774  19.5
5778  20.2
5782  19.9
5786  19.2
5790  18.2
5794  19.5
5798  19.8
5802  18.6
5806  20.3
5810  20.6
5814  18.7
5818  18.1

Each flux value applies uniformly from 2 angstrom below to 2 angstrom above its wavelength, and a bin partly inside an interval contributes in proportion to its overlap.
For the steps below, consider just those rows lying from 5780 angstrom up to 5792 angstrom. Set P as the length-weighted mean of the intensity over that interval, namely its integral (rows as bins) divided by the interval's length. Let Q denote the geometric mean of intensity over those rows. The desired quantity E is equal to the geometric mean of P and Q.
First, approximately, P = 19.1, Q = 19.1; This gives 19.1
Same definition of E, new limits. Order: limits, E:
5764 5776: 19.7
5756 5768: 18.4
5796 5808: 19.6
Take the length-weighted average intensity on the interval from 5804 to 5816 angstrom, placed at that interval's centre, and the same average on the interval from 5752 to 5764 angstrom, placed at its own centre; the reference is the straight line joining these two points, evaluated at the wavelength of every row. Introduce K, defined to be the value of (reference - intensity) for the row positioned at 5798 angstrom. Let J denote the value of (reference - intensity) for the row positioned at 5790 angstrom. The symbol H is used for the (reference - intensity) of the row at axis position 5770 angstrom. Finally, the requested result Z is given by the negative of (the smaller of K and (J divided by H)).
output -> 1.8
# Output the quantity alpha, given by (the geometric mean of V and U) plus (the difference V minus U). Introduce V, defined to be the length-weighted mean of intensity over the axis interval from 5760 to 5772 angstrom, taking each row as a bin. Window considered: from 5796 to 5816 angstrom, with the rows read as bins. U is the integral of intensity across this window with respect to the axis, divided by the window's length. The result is 18.9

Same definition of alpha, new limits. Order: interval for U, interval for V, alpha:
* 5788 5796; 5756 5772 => 18.5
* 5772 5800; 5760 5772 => 19.0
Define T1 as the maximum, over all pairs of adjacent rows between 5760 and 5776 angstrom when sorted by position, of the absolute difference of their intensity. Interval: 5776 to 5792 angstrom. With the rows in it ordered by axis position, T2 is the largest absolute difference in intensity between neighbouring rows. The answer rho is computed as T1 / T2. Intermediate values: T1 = 2.3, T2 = 1.0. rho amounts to 2.3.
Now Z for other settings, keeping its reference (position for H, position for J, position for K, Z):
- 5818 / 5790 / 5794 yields 0.1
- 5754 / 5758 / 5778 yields 1.3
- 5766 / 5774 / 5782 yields 0.9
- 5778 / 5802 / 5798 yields 0.8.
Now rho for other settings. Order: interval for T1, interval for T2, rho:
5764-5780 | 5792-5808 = 0.5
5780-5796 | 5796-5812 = 0.8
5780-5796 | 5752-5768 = 0.5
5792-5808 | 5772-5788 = 2.4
